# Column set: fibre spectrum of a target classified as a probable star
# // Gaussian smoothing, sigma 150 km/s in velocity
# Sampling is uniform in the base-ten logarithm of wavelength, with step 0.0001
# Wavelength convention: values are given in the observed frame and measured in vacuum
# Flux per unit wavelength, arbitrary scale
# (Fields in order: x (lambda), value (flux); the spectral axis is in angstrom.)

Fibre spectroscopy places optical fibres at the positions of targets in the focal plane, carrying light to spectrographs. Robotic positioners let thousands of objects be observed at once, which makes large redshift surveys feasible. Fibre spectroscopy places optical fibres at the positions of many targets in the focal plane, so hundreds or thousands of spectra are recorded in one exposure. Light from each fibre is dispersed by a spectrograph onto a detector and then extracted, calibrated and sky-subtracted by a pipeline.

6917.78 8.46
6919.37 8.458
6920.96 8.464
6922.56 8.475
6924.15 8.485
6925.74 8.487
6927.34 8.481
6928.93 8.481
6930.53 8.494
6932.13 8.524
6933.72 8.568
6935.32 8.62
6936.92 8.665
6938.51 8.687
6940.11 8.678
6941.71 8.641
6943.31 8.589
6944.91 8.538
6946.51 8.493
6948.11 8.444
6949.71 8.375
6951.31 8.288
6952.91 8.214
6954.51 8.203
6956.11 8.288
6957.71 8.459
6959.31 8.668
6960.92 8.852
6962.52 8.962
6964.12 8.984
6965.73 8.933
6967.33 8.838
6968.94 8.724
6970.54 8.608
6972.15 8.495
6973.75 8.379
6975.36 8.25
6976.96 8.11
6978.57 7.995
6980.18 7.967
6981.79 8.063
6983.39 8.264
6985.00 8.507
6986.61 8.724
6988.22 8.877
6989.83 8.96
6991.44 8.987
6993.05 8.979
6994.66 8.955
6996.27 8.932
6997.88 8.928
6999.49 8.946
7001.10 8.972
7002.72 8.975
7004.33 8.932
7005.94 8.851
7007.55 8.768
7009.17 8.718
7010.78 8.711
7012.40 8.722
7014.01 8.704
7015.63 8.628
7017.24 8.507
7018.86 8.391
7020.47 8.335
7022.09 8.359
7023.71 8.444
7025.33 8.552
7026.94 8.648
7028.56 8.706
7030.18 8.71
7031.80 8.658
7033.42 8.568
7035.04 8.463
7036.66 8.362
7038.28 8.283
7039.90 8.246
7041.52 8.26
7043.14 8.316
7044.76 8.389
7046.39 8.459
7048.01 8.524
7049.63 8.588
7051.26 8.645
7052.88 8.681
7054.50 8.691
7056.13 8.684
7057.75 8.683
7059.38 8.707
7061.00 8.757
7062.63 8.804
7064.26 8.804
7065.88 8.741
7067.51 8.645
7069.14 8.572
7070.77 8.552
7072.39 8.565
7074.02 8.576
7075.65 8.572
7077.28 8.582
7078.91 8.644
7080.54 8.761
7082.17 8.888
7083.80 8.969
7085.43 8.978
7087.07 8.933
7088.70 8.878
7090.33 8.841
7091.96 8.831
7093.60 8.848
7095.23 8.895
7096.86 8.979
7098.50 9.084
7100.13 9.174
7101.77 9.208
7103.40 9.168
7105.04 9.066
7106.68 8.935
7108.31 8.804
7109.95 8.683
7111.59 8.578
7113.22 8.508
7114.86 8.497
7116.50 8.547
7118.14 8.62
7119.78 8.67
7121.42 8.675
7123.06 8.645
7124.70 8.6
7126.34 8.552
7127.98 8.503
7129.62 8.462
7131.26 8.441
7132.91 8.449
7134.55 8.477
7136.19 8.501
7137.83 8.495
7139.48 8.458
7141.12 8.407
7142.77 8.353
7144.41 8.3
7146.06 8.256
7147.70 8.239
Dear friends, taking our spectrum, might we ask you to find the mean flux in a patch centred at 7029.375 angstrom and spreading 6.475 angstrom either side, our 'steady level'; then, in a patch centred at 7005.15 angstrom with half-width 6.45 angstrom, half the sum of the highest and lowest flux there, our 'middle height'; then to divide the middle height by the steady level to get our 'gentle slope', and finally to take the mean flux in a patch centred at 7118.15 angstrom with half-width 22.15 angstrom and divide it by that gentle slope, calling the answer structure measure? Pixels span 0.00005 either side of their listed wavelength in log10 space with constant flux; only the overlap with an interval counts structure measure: 8.45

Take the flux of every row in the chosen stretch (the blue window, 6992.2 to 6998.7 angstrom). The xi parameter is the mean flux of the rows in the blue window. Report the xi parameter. 8.95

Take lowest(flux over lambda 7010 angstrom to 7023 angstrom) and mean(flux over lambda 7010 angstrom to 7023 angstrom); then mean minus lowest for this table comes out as 0.21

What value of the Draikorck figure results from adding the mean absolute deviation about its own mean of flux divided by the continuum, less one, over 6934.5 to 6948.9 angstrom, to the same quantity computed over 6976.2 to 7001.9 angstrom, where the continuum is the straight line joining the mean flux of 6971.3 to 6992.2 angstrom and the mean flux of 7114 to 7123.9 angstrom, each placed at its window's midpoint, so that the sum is 0.051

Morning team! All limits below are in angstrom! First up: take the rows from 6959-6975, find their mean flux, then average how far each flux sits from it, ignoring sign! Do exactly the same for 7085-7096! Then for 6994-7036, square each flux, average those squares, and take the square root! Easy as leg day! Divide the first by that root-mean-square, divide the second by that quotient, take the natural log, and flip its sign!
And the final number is -0.8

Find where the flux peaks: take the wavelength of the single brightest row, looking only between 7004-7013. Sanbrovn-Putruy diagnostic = 7004.33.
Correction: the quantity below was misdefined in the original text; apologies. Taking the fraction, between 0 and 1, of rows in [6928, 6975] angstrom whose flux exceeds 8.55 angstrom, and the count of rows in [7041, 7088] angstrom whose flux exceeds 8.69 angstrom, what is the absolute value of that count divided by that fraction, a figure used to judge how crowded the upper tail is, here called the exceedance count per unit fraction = 21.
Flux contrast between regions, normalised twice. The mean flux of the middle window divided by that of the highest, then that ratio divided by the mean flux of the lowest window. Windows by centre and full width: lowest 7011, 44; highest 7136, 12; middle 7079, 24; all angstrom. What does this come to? 0.118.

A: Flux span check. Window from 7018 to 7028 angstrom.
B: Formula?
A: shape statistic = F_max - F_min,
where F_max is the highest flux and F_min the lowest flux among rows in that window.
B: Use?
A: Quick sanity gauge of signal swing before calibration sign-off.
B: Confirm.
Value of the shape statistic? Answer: 0.31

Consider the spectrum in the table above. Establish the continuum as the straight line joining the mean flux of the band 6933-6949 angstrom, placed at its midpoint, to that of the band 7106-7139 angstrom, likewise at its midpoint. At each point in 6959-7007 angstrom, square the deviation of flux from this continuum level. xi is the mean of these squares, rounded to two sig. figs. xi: 0.12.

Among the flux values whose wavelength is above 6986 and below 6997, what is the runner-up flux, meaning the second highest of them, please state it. 8.979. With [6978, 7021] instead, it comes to 8.979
